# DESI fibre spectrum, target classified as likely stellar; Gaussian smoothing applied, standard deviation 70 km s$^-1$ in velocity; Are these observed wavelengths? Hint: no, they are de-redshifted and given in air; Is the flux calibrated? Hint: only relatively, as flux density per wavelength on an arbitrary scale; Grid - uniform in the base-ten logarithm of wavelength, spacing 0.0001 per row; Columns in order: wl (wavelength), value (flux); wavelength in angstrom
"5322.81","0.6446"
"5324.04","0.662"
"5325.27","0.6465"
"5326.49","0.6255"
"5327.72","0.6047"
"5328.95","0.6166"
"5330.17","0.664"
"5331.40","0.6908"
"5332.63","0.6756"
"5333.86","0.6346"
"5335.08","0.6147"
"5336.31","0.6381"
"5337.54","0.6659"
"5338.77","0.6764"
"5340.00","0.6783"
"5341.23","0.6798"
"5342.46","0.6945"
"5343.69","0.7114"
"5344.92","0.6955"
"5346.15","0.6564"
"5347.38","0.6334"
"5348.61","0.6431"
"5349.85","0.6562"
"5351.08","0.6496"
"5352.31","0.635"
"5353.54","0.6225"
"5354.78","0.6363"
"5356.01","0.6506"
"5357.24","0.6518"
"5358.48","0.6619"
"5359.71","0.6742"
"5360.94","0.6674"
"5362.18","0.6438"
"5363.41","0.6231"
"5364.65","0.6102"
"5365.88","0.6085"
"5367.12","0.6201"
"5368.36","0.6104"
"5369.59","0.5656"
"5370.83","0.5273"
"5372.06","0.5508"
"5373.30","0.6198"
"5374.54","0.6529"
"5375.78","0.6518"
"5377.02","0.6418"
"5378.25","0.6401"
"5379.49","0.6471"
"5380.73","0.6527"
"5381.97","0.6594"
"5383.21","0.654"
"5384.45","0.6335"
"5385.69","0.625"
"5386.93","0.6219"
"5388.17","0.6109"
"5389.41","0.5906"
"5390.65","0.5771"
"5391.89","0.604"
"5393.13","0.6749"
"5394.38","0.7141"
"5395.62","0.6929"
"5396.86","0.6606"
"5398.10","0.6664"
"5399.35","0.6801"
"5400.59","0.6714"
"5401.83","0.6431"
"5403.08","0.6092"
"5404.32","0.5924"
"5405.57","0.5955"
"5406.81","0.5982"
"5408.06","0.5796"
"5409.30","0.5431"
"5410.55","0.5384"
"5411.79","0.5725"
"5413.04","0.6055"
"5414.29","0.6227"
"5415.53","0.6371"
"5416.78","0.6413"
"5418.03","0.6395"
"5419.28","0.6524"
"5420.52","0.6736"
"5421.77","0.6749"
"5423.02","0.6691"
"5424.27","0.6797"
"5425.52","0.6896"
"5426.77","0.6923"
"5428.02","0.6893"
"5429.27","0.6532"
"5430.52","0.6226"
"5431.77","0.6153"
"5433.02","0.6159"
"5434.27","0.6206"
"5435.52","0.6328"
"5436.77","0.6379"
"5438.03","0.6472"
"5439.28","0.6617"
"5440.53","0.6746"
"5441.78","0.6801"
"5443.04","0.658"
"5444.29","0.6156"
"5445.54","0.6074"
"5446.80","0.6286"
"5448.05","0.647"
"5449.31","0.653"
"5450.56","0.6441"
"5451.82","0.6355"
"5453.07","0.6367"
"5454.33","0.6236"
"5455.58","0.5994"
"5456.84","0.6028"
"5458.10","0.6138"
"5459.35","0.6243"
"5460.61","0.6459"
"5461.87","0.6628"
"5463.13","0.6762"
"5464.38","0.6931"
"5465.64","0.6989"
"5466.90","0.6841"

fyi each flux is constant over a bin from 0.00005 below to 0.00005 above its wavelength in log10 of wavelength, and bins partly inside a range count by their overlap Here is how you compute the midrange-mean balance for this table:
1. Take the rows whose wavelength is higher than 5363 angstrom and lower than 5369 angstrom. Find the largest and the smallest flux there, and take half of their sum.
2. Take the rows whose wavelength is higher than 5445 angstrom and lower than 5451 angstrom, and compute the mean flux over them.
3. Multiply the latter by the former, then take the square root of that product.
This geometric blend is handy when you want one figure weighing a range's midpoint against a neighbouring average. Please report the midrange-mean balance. 0.626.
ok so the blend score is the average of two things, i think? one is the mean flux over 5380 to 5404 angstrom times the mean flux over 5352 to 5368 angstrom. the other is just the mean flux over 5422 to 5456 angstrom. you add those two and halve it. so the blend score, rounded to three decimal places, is 0.529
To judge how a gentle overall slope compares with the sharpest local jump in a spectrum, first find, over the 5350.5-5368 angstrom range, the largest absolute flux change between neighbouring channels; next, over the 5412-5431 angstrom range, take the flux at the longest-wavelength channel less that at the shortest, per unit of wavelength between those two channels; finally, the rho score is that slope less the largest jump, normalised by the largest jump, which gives -0.96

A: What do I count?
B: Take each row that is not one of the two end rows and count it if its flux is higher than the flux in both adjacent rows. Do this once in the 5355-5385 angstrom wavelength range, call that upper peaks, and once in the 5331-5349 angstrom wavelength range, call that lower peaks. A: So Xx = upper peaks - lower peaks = 3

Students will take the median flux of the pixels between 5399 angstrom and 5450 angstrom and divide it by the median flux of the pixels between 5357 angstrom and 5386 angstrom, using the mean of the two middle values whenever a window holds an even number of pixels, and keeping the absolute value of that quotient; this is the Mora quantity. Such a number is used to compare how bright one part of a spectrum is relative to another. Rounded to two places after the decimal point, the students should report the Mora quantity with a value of 1.00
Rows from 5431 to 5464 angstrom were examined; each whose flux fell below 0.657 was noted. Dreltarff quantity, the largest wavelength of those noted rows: 5460.61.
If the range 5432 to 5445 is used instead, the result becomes 5444.29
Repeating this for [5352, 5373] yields 5372.06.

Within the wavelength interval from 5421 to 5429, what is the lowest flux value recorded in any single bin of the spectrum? 0.6691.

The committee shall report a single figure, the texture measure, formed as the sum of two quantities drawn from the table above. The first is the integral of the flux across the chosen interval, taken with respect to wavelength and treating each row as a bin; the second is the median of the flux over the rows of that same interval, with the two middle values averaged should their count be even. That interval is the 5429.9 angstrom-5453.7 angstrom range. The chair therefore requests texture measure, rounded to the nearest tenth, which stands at 15.8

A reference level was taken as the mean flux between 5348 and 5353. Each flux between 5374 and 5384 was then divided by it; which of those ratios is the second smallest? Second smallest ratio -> 0.994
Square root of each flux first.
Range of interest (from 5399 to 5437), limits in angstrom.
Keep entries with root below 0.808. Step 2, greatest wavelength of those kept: 5436.77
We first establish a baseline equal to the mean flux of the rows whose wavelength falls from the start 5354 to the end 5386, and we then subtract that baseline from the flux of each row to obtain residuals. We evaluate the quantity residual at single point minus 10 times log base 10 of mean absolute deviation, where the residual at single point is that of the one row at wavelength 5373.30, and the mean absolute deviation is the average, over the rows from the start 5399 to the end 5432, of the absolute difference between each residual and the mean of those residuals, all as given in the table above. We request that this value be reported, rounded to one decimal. 14.3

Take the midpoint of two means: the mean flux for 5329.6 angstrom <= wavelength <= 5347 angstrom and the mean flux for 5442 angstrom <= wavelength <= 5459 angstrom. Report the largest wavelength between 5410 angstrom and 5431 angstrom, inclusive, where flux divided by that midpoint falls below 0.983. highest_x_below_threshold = 5430.52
